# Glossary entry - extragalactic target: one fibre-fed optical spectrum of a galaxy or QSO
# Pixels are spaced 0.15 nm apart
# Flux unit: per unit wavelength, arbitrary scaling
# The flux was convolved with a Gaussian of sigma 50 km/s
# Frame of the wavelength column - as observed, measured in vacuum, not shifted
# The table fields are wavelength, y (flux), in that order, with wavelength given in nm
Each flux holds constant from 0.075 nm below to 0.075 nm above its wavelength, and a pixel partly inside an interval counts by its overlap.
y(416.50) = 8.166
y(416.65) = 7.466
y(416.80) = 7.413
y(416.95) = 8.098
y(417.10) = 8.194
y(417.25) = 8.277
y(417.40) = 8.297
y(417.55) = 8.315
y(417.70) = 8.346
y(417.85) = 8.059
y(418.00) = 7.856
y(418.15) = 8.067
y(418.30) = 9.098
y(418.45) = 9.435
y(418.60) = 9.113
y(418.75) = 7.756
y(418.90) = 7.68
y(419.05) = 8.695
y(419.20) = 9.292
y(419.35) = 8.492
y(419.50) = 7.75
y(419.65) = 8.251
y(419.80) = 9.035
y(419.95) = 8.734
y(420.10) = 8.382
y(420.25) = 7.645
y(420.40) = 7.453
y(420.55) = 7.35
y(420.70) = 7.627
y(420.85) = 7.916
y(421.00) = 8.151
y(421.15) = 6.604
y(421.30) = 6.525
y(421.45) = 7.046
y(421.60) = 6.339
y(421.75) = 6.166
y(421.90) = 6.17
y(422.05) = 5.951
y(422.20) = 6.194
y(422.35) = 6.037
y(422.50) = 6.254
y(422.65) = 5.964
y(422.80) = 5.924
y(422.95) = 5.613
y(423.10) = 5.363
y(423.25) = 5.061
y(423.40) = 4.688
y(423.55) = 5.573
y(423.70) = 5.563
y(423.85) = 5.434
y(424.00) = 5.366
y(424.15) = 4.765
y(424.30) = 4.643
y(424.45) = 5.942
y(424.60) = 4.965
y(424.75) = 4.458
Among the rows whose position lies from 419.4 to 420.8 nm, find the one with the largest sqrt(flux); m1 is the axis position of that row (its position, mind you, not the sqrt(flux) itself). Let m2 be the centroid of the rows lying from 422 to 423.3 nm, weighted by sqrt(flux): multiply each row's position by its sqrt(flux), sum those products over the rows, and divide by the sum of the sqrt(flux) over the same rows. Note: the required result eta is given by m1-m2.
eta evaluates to -2.84 nm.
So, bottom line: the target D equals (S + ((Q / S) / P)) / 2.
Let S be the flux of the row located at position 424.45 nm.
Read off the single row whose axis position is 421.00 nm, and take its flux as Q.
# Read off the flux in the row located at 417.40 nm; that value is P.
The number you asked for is 3.05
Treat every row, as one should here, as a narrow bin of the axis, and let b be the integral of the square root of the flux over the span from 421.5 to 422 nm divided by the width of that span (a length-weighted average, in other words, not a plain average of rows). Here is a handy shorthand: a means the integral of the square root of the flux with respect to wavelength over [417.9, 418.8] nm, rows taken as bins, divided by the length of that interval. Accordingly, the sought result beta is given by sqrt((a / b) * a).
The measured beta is 1.85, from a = 2.92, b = 2.50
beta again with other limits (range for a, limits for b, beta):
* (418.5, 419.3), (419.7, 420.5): 1.72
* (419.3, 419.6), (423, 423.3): 1.88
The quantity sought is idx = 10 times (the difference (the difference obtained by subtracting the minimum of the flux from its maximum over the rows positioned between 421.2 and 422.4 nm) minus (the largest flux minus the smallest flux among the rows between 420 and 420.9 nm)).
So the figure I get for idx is 1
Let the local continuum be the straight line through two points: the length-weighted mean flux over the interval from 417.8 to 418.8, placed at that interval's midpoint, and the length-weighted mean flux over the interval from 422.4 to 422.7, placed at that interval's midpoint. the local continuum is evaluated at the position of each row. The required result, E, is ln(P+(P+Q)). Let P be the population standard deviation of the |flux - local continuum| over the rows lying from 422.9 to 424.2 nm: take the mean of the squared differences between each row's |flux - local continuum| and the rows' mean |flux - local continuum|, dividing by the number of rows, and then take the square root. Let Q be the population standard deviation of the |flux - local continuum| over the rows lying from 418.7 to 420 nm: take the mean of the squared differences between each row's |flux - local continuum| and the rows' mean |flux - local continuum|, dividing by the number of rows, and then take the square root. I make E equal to 0.0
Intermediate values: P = 0.3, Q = 0.410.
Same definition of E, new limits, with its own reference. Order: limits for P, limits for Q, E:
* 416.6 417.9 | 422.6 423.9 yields 0.3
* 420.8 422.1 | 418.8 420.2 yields 0.0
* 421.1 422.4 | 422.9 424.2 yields -0.7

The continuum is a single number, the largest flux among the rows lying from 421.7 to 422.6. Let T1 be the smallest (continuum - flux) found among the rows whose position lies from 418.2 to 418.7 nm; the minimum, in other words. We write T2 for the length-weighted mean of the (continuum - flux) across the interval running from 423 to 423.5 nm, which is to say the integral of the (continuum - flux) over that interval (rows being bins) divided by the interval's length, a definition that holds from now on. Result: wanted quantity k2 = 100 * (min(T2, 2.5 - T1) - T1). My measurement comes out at 434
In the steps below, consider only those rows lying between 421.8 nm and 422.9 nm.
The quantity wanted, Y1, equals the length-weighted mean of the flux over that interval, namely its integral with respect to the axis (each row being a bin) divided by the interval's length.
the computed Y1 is 6.1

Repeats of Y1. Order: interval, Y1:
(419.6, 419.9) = 8.7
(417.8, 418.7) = 8.6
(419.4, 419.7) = 8.0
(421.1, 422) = 6.5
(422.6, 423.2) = 5.7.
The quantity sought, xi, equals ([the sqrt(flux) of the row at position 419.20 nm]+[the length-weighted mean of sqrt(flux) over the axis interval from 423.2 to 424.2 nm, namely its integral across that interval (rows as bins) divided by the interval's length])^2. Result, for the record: 28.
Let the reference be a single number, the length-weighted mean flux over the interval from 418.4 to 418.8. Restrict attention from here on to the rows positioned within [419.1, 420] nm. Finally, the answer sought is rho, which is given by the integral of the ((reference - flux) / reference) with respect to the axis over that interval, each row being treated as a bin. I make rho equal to 0.02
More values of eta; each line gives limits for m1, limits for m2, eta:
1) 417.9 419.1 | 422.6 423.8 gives -4.72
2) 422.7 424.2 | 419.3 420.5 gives 2.93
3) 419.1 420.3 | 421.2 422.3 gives -2.54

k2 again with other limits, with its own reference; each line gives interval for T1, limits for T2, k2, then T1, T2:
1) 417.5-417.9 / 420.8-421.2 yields 75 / -2.1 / -1.3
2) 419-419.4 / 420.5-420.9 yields 166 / -3.0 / -1.4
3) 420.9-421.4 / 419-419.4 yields -70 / -1.9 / -2.6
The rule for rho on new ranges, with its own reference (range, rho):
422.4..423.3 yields 0.31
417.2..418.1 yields 0.06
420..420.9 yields 0.11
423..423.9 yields 0.36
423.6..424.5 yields 0.36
